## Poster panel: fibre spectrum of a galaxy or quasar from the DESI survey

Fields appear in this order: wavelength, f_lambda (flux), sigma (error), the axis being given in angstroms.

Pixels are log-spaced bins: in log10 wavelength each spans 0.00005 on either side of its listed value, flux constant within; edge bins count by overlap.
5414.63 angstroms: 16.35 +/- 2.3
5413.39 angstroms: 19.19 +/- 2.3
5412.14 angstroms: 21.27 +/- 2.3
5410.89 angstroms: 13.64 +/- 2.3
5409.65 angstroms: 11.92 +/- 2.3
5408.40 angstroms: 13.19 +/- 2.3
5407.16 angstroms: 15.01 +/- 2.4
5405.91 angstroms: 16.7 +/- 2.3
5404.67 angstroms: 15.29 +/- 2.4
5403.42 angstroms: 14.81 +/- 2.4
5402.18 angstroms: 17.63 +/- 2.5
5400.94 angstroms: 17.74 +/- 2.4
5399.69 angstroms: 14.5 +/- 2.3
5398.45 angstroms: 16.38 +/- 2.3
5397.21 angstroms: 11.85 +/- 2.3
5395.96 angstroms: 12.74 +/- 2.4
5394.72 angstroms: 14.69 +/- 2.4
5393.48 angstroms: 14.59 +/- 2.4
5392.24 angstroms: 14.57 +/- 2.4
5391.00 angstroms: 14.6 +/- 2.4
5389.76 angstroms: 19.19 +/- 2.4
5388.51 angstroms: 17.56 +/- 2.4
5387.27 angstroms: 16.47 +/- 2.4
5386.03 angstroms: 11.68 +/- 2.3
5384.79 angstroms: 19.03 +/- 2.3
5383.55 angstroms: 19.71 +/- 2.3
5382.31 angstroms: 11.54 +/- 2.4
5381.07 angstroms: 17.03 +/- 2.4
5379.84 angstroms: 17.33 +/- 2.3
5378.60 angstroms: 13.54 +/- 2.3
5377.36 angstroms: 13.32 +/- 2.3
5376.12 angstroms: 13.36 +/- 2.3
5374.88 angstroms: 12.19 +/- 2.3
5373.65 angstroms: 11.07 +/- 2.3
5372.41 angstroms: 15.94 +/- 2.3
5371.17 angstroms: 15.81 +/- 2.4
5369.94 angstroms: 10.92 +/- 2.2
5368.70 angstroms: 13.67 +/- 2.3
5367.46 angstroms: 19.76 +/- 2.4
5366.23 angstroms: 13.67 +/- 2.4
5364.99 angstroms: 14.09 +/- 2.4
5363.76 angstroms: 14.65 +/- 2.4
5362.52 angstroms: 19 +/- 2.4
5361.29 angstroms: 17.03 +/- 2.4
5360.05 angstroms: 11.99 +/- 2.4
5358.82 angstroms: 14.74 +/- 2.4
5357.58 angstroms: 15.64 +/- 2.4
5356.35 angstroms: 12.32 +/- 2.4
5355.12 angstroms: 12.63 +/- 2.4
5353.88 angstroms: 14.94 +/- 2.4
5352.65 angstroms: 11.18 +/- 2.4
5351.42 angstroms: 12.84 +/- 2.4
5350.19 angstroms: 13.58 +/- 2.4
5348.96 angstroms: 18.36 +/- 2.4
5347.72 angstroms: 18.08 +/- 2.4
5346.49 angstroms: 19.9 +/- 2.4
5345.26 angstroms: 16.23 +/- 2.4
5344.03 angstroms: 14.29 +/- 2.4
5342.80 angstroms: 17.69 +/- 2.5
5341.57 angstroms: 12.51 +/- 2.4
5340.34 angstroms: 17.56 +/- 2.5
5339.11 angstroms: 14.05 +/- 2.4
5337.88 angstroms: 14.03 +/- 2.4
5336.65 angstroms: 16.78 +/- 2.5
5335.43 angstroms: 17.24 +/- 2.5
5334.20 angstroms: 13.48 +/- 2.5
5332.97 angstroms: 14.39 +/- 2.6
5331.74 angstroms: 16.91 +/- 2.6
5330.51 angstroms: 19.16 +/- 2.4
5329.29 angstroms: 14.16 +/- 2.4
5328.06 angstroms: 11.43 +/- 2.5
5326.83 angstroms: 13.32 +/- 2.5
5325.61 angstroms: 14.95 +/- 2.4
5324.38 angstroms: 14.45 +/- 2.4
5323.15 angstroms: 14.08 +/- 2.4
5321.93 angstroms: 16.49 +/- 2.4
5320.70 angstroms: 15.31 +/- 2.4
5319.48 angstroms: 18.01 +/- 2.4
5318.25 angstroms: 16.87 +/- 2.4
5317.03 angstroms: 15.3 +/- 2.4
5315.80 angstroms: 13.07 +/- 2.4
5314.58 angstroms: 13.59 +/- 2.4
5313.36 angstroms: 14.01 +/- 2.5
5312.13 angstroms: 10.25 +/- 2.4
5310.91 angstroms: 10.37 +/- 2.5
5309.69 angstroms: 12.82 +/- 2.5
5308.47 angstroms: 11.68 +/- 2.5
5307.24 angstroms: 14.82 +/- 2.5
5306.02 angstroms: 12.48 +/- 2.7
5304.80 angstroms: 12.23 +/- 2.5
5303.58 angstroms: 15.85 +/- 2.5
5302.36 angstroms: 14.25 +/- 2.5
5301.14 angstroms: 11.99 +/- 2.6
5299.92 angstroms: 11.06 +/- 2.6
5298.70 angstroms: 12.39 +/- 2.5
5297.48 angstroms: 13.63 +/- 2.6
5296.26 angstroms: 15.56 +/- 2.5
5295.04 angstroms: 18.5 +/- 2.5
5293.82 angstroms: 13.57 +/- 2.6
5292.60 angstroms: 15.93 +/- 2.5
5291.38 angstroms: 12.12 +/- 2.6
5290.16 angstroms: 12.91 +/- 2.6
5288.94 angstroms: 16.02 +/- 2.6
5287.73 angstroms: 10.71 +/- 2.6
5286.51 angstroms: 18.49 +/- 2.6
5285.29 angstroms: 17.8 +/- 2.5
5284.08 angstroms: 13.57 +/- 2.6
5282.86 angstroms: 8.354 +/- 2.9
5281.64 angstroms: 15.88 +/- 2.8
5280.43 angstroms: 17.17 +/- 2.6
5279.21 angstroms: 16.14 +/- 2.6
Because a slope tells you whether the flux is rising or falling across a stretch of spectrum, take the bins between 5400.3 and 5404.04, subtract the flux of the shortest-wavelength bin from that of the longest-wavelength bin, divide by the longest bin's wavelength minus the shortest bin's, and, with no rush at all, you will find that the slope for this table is -1.2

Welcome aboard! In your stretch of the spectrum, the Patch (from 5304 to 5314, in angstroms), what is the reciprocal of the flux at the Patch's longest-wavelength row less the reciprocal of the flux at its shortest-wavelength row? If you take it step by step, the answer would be -0.010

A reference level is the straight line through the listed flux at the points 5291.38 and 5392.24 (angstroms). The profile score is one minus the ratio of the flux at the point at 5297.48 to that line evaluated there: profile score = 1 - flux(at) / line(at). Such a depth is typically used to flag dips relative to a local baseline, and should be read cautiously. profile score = -0.11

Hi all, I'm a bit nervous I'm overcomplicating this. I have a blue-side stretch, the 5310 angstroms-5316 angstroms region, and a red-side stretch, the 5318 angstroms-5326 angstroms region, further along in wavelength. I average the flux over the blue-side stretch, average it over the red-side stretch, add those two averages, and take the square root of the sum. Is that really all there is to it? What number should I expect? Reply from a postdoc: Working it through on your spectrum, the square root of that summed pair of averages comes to 5.29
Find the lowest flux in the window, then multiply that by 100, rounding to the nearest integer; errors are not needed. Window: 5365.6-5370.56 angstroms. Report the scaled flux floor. 1092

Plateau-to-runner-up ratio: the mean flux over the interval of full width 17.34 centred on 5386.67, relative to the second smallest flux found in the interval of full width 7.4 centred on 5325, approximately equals 1.19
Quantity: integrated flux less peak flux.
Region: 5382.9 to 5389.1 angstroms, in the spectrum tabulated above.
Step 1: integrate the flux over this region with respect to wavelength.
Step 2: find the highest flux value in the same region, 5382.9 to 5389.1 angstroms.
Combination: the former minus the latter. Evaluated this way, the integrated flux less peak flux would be 85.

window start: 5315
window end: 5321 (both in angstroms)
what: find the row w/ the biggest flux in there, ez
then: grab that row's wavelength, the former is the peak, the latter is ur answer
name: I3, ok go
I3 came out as 5319.48 angstroms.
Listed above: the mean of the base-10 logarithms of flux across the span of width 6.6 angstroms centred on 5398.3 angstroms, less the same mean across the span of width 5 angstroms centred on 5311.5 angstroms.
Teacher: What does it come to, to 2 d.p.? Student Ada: 0.09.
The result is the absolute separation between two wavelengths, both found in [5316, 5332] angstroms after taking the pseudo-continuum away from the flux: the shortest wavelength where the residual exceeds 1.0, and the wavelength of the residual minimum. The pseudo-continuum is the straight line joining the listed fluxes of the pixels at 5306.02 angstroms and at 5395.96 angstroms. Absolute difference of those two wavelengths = 11.0 angstroms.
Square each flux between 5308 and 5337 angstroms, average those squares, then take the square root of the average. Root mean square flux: 14.7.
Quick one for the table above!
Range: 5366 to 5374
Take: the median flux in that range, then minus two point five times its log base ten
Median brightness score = -2.84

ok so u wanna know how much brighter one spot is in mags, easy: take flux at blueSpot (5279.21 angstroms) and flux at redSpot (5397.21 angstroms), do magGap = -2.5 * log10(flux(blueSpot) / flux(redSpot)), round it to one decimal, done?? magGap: -0.3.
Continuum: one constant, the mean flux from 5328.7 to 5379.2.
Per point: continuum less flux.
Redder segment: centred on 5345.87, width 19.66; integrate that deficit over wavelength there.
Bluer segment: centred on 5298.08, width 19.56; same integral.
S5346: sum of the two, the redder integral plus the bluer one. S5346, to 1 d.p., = 12.5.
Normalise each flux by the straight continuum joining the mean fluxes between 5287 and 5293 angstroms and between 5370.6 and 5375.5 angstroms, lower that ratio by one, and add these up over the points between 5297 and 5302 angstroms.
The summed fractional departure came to -0.38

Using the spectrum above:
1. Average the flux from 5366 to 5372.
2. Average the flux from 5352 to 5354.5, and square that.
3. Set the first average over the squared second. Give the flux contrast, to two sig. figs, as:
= 0.087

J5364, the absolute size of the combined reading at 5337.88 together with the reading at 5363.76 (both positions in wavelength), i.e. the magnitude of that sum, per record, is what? 28.7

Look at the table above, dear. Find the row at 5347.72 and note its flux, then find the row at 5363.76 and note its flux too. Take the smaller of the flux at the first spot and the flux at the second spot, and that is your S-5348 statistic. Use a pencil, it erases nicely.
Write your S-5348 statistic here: 15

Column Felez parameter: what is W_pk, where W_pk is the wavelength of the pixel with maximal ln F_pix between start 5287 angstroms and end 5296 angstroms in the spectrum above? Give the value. 5295.04 angstroms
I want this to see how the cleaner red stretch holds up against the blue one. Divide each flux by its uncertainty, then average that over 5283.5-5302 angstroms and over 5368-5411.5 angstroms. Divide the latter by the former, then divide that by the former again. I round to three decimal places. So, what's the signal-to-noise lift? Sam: 0.203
